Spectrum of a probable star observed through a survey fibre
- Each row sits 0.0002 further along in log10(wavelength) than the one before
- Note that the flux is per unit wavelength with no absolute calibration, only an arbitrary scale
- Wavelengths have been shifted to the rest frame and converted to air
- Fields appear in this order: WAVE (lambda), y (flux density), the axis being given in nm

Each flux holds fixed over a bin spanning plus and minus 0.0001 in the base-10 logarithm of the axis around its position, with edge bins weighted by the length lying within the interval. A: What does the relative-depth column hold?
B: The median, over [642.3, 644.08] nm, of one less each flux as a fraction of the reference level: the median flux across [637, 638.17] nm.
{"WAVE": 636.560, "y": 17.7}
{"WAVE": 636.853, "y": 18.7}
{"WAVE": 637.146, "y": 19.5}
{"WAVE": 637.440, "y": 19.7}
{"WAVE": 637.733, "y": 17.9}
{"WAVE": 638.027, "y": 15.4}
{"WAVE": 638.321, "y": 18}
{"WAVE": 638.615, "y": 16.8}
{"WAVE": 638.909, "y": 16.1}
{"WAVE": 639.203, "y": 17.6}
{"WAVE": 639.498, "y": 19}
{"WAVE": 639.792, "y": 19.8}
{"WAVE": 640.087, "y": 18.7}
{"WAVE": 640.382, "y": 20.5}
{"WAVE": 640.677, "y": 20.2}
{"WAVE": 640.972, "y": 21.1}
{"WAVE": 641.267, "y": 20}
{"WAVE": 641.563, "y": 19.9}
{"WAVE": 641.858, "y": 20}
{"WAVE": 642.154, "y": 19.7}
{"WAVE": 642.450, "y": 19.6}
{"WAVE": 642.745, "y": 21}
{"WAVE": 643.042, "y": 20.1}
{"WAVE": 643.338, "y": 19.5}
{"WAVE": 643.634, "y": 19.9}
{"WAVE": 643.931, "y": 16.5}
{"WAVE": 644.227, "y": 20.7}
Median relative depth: -0.056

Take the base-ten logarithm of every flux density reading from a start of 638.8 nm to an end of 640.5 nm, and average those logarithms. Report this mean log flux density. 1.27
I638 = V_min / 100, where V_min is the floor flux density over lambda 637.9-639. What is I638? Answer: 0.154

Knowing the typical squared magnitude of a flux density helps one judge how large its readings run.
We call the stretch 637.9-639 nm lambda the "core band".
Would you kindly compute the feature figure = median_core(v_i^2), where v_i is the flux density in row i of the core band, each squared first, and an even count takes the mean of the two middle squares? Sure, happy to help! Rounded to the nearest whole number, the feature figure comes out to 271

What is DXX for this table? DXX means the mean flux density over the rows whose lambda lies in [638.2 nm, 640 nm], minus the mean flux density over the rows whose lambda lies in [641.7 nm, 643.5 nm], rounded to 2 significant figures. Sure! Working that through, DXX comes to -2.1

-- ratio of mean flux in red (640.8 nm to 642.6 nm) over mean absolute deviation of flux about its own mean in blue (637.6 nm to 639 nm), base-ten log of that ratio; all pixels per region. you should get 1.35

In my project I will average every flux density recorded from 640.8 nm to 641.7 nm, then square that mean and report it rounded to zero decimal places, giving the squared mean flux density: 413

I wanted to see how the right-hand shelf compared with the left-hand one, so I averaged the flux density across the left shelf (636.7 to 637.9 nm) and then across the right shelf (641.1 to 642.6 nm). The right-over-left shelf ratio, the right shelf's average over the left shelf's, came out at 1.05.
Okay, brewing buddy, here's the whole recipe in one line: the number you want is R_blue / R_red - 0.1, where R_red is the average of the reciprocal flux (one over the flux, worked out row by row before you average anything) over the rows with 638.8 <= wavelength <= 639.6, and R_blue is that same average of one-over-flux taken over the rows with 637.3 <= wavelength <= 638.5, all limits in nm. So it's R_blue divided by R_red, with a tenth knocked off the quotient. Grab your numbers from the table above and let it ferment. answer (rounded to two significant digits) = 0.89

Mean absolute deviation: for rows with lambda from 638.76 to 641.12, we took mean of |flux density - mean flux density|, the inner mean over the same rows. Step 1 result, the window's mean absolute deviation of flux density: 1.3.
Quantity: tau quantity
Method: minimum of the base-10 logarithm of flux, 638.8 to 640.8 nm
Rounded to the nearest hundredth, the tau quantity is 1.21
